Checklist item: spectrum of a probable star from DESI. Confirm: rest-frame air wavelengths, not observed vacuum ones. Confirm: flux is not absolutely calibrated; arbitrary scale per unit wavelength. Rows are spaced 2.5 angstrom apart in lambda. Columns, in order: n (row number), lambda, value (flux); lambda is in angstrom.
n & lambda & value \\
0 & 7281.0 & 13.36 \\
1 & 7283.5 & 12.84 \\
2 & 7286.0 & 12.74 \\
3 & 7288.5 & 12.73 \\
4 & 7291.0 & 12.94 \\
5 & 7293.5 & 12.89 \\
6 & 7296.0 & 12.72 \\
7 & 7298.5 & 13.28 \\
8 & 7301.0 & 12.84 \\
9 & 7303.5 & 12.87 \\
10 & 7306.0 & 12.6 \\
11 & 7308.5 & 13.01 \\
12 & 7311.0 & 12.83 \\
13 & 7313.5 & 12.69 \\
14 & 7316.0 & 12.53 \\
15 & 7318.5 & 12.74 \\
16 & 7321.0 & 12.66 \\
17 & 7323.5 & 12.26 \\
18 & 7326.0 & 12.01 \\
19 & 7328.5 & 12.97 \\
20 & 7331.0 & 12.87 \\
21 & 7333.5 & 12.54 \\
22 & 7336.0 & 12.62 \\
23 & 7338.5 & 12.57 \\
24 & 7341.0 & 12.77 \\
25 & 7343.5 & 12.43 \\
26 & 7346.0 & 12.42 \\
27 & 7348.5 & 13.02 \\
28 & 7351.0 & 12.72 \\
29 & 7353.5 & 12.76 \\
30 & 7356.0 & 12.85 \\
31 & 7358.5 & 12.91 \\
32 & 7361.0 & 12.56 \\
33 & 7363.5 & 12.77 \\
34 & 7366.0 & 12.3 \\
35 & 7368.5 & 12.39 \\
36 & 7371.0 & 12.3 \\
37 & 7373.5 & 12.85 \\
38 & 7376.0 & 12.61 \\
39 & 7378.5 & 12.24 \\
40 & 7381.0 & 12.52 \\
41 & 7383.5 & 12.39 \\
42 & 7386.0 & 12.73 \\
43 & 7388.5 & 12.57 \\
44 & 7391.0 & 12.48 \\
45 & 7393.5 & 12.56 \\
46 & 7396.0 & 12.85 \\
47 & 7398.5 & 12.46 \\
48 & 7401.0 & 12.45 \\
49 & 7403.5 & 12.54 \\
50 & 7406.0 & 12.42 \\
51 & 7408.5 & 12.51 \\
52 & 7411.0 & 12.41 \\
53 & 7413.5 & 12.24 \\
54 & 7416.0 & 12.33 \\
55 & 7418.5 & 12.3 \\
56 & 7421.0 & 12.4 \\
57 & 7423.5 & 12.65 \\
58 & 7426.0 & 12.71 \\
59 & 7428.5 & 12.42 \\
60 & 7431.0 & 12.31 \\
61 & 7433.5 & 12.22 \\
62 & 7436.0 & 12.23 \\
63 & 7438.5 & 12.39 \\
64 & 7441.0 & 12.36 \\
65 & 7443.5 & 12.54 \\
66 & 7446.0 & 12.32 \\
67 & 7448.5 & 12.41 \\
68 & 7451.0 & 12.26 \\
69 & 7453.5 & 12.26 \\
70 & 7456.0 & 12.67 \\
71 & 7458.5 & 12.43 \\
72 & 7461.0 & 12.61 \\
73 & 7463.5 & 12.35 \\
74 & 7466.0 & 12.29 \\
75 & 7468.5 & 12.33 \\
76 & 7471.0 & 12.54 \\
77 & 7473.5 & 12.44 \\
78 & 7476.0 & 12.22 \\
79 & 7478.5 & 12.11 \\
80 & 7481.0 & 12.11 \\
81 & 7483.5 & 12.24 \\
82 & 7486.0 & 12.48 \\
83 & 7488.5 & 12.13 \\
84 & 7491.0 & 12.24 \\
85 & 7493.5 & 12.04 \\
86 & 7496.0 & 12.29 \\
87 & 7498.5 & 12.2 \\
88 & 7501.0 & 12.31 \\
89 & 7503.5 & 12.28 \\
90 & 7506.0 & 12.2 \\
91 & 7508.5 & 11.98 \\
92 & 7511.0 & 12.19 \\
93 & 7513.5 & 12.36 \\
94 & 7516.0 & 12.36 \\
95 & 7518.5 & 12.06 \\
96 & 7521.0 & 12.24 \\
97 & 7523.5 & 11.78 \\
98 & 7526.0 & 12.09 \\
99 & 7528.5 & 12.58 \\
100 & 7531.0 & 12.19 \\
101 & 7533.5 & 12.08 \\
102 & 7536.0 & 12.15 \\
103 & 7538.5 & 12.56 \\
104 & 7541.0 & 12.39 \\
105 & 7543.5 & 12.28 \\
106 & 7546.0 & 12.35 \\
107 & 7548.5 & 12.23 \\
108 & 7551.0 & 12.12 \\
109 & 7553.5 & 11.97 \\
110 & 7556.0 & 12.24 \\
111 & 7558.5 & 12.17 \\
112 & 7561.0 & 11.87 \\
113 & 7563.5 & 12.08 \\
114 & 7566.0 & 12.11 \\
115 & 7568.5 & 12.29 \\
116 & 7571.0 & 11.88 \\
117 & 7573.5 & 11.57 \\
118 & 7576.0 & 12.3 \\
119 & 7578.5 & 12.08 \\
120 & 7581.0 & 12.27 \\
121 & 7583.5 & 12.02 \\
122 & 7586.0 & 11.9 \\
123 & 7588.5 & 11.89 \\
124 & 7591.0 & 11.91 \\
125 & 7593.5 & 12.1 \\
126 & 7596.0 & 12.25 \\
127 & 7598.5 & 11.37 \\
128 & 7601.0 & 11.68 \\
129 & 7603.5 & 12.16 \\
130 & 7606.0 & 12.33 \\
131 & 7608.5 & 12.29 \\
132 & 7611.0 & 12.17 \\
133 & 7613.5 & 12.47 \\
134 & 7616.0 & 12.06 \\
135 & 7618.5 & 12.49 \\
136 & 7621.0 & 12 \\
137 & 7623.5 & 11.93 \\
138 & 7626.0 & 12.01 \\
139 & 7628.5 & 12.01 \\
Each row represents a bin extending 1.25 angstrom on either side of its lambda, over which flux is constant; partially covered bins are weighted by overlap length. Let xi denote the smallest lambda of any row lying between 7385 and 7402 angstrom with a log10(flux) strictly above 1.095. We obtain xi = 7386.0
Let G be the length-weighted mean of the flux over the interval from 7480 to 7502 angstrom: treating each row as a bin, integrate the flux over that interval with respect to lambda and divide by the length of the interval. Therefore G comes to 12.2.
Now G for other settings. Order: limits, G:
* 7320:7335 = 12.6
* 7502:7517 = 12.2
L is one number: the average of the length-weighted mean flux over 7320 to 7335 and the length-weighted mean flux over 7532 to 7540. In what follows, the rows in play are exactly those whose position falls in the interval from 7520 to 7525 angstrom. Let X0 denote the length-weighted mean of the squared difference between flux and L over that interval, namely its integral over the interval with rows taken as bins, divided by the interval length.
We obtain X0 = 0.21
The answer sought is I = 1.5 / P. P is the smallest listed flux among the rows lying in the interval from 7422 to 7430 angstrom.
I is 0.121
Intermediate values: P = 12.42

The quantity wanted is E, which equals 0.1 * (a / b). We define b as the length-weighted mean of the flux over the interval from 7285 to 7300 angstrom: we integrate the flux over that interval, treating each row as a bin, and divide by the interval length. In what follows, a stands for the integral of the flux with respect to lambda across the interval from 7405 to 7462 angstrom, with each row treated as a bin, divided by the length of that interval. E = 0.0963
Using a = 12.41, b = 12.9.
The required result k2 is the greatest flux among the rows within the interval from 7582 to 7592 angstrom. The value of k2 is 12.02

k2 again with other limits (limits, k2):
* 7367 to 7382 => 12.85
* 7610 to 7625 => 12.49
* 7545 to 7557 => 12.35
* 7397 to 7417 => 12.54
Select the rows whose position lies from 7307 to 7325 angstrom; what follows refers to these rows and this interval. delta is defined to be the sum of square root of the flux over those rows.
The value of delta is 24.92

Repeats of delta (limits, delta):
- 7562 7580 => 24.29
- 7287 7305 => 25.14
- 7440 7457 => 24.65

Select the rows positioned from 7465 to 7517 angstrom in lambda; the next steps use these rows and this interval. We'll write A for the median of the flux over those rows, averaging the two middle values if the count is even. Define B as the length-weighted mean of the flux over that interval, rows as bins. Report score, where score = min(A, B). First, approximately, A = 12.2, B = 12.3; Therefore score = 12.24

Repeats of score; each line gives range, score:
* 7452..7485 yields 12.33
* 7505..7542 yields 12.19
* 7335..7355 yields 12.67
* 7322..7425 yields 12.54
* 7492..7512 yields 12.19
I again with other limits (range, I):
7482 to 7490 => 0.124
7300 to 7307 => 0.119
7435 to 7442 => 0.123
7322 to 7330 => 0.125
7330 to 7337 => 0.120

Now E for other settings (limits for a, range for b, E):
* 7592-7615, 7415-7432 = 0.0971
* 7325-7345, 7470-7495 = 0.1029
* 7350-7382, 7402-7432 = 0.1013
